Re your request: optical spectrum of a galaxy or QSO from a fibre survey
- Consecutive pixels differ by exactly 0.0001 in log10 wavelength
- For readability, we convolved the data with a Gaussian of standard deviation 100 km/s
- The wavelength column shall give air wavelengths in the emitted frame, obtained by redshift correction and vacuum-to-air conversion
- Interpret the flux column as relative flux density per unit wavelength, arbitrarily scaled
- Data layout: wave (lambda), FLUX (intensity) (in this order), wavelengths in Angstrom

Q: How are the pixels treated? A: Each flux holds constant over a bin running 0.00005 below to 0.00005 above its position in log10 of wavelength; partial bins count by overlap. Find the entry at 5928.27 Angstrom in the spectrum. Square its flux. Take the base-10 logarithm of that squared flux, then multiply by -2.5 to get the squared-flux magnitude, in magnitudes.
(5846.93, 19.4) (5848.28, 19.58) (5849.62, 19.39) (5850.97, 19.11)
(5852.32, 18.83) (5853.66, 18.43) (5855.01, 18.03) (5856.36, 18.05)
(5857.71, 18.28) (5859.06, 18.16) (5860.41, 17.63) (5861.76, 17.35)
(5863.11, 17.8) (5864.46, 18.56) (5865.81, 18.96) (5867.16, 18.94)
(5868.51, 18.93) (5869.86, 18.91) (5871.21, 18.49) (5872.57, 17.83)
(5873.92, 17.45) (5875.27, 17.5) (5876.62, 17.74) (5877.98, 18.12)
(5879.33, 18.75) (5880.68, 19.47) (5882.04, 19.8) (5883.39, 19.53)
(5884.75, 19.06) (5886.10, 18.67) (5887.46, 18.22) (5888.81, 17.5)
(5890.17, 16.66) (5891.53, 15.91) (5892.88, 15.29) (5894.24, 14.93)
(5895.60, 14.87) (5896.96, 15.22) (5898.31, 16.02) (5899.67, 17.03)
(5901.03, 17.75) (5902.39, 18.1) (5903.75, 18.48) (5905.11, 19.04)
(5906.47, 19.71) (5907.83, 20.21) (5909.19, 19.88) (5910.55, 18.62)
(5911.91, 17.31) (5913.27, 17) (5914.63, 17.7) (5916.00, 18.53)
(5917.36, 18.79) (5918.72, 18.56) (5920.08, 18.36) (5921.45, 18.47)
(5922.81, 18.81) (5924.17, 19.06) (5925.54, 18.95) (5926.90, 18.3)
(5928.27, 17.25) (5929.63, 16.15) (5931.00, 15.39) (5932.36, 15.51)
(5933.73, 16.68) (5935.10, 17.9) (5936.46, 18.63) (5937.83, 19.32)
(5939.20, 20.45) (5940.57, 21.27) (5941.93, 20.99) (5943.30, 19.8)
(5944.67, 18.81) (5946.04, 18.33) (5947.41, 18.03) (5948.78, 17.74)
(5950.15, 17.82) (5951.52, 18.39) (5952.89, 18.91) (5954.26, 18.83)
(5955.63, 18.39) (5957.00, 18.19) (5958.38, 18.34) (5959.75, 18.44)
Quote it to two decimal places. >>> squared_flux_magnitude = -6.18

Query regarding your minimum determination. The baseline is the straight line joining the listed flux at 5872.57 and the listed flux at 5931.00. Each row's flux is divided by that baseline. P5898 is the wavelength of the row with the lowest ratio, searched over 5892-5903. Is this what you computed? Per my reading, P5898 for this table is 5895.60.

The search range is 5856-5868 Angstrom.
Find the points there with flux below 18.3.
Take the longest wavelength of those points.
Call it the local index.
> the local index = 5863.11 Angstrom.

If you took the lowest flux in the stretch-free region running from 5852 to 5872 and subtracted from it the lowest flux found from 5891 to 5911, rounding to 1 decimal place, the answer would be 2.5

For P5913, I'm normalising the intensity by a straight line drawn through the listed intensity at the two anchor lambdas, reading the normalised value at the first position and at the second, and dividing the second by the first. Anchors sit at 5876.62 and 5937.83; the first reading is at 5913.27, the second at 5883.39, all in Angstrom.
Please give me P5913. 1.20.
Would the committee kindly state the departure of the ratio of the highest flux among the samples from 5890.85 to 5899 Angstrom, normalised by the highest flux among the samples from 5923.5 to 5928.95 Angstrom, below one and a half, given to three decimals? 0.659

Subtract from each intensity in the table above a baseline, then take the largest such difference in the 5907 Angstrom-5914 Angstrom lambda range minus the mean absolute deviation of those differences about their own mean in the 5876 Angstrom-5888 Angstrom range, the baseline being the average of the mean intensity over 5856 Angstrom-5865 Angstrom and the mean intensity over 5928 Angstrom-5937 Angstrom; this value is 2.3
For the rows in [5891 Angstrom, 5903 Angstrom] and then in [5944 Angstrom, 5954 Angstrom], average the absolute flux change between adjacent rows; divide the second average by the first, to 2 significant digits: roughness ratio 0.70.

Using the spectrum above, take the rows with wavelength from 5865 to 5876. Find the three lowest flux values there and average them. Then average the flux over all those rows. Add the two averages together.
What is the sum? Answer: 36.0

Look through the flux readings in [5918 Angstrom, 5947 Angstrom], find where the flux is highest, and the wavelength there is 5940.57 Angstrom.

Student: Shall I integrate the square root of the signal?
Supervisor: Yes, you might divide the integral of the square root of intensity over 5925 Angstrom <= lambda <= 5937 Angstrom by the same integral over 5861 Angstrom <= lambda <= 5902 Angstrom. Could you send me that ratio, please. 0.3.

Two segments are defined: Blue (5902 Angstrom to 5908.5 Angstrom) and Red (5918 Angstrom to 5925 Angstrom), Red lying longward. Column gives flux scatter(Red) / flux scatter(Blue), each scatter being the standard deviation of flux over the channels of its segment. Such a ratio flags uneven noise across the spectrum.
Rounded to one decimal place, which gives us 0.3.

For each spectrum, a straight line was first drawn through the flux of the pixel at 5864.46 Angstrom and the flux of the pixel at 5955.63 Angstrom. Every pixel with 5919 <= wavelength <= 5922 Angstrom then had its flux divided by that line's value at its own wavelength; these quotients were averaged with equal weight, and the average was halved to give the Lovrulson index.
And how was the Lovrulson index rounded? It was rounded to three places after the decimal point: 0.499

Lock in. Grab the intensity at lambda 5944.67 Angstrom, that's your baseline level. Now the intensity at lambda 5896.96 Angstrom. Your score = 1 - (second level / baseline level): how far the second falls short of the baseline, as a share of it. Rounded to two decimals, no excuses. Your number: 0.19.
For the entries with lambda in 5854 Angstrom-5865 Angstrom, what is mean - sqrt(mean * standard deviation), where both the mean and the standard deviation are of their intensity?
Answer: 15.4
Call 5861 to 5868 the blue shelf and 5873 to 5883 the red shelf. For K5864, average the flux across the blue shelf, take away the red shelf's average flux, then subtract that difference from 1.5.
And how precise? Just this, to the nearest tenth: 1.6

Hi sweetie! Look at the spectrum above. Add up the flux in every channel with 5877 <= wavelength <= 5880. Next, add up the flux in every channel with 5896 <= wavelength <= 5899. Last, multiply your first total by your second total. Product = 1152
